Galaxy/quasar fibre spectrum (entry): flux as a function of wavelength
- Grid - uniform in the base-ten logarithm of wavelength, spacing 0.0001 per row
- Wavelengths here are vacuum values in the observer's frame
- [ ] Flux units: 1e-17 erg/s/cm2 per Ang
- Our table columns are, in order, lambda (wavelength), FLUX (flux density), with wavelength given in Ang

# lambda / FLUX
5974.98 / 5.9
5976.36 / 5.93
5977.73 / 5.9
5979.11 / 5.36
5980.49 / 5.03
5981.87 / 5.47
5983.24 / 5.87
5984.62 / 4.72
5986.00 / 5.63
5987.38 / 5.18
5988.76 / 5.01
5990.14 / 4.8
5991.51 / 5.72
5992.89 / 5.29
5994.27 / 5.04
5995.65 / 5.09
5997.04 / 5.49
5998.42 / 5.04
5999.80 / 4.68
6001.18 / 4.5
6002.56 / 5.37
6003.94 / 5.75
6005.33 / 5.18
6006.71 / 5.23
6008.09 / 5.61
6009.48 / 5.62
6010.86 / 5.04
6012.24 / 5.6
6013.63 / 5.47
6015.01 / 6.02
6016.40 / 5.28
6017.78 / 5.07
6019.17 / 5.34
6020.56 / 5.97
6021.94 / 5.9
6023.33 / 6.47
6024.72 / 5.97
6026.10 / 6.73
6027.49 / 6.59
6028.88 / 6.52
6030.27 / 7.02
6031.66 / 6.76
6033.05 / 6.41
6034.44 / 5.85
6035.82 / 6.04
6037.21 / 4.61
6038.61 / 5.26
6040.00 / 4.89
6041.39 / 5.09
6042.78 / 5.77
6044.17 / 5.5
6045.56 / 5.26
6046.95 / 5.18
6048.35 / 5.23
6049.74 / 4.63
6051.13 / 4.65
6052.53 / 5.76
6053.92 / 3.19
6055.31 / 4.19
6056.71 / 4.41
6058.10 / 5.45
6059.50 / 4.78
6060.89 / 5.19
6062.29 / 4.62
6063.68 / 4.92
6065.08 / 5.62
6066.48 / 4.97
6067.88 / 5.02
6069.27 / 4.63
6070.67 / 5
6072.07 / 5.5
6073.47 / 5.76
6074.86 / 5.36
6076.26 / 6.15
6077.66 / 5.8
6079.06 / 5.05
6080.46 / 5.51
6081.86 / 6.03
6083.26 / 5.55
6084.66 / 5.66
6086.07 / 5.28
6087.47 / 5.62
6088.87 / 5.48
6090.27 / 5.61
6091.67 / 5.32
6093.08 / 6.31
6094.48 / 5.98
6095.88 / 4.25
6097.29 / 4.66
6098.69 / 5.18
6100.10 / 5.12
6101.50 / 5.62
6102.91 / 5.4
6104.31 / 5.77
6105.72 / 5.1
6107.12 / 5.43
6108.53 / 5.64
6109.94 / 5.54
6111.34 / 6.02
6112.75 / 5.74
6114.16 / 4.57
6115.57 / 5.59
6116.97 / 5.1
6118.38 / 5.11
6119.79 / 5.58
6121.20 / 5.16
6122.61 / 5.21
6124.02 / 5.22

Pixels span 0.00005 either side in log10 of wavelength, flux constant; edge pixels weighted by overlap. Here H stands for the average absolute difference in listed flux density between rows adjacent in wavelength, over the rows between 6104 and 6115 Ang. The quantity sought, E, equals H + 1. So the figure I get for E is 1.46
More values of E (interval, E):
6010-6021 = 1.44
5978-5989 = 1.55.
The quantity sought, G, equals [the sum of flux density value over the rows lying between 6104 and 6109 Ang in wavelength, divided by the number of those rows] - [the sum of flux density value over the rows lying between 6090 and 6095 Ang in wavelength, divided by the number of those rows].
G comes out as -0.3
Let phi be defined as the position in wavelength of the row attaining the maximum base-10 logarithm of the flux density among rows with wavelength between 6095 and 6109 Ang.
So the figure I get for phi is 6104.31 Ang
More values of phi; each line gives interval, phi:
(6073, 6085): 6076.26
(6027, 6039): 6030.27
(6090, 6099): 6093.08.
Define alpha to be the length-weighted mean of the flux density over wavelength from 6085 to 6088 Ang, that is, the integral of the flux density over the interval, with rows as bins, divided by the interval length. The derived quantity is 5.5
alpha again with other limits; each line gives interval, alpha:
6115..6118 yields 5.3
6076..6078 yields 6.0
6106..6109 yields 5.5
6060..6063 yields 4.9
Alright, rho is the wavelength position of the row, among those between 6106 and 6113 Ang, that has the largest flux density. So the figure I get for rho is 6111.34 Ang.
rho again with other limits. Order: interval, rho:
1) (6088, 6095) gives 6093.08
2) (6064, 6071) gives 6065.08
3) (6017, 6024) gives 6023.33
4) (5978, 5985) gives 5983.24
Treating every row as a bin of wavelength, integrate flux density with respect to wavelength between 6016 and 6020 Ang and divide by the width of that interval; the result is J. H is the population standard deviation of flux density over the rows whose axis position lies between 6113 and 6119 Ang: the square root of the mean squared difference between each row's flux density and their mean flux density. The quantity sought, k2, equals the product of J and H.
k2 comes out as 1.9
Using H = 0.36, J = 5.2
